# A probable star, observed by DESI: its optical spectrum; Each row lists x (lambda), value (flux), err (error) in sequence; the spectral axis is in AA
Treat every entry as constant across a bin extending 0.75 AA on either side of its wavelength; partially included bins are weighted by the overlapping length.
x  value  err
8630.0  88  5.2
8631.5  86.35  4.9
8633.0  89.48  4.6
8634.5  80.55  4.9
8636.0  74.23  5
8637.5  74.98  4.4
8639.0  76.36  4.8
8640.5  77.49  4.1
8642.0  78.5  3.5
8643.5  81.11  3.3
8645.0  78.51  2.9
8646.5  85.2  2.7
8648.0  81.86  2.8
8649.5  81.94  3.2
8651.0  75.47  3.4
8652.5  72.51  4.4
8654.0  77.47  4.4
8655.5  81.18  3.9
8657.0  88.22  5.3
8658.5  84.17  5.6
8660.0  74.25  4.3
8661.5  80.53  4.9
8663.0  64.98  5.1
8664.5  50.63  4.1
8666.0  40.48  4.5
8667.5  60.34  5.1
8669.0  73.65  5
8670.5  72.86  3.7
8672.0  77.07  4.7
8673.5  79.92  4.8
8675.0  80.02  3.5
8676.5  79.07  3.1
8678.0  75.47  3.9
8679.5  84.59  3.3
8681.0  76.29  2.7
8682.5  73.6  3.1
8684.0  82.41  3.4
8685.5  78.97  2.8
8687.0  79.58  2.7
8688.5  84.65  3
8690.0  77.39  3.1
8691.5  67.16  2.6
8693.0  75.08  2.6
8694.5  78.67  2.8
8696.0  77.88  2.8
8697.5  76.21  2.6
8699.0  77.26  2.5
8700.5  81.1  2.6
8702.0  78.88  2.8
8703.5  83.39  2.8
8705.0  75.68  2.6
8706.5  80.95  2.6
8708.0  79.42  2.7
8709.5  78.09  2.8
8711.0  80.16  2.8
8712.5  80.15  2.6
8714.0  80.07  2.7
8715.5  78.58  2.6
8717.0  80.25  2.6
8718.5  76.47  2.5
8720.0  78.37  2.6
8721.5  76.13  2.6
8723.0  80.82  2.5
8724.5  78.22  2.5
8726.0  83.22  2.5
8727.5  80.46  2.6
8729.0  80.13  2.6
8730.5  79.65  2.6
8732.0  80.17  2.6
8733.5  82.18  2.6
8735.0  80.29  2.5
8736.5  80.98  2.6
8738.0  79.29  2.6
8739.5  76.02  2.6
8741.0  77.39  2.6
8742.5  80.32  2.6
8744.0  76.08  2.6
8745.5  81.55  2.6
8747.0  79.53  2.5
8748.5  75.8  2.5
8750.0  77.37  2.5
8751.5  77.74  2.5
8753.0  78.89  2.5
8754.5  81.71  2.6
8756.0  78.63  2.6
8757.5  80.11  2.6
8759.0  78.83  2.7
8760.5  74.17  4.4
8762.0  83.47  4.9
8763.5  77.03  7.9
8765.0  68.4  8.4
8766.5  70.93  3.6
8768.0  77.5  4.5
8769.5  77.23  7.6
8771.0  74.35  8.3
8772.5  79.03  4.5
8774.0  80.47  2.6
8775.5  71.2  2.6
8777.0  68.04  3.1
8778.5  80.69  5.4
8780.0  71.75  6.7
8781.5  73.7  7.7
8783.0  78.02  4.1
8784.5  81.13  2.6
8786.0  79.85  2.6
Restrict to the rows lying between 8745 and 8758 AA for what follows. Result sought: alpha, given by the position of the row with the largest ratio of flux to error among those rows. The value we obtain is 8747.0 AA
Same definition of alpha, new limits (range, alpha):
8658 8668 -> 8660.0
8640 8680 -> 8646.5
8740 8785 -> 8747.0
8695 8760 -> 8726.0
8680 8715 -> 8700.5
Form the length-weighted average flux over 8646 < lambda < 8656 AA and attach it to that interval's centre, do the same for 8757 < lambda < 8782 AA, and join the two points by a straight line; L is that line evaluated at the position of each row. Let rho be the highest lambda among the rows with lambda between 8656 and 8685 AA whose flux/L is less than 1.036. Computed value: 8682.5 AA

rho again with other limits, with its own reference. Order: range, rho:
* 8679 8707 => 8705.0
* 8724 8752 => 8751.5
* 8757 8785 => 8781.5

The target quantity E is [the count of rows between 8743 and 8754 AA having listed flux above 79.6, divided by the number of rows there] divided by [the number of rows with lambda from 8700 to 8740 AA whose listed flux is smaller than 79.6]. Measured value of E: 0.013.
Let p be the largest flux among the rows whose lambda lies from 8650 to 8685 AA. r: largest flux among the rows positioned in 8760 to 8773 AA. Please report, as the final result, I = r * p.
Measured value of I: 7364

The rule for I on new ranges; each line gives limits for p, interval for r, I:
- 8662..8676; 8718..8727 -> 6659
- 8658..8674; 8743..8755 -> 6878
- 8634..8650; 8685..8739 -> 7212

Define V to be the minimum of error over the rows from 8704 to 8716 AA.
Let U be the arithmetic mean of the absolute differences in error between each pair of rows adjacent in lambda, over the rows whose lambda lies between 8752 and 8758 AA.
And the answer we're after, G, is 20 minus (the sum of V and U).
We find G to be 17.4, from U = 0.03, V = 2.60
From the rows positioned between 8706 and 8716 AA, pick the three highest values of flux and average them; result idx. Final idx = 80.4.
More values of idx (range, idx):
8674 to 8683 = 81.2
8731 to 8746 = 81.6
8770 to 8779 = 80.1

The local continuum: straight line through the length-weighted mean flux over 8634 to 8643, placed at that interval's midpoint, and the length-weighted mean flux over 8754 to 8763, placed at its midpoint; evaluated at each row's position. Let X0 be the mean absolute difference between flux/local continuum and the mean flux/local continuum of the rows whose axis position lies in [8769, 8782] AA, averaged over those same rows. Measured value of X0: 0.047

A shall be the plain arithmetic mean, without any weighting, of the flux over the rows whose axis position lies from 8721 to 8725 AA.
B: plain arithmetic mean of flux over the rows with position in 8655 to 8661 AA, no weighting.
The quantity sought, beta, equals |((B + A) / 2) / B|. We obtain 0.98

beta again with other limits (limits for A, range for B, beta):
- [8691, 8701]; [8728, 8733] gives 0.98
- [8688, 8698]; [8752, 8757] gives 0.98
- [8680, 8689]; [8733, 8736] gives 0.99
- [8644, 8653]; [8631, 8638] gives 0.99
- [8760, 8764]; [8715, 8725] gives 1.00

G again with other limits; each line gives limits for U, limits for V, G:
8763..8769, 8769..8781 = 15.3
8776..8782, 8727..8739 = 16.0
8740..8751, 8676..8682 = 17.3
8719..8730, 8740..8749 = 17.5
